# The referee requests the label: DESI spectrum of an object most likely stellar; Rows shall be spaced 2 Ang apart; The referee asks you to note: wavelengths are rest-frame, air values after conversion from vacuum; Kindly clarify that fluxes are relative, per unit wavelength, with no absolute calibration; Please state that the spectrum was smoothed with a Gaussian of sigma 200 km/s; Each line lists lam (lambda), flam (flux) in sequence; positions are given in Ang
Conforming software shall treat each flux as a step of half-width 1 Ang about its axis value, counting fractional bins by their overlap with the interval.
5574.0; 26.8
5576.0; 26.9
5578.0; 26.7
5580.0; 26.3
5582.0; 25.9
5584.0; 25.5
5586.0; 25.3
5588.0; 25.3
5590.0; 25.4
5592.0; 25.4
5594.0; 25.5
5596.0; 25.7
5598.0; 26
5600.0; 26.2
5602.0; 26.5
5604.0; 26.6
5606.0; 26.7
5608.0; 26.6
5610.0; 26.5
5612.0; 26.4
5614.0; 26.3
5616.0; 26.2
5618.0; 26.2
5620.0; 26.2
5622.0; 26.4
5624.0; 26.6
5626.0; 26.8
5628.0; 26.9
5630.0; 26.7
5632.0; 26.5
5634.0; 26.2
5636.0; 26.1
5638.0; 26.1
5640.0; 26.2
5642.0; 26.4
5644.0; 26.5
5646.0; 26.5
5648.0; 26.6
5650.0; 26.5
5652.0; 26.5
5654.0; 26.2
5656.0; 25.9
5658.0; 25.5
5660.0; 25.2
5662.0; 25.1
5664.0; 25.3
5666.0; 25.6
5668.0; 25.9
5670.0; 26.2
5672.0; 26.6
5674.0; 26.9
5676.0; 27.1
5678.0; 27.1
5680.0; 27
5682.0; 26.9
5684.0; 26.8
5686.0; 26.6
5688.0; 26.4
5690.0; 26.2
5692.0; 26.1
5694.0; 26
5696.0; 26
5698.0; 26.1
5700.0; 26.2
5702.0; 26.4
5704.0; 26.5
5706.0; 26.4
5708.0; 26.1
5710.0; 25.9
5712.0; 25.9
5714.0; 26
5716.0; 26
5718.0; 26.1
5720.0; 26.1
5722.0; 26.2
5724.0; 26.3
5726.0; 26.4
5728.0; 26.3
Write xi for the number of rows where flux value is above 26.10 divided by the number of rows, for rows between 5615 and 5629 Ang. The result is 1.0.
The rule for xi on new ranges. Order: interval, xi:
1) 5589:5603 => 0.3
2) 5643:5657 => 0.9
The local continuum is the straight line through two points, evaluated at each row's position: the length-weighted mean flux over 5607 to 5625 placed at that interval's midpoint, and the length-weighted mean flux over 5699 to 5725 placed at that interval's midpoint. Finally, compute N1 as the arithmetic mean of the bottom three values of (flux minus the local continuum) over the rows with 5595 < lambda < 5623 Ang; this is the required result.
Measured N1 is -0.45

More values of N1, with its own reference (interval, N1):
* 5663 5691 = -0.67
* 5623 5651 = -0.20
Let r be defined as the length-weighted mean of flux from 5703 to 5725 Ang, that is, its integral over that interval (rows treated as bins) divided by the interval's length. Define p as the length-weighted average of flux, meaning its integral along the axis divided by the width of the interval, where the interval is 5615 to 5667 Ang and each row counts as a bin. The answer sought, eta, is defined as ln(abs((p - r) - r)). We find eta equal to 3.26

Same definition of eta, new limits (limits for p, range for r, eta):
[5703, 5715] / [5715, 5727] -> 3.27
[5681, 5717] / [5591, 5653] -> 3.27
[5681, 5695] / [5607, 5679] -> 3.26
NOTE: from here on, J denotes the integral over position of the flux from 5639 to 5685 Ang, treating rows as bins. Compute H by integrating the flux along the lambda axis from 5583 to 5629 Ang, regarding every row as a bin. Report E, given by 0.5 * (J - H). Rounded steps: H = 1202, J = 1209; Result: 3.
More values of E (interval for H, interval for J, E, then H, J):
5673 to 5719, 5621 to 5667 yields -4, 1213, 1205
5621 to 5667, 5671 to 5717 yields 5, 1205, 1214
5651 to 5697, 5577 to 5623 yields -3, 1206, 1200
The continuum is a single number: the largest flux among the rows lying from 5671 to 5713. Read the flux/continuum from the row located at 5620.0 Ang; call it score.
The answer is 0.967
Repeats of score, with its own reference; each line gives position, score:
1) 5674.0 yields 0.993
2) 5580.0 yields 0.970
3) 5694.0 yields 0.959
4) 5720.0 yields 0.963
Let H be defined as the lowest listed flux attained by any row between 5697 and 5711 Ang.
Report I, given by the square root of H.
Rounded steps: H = 25.9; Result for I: 5.09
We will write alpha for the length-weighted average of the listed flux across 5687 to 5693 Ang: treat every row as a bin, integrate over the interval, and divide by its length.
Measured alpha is 26.2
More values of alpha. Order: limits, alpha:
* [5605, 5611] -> 26.6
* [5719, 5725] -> 26.2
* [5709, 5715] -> 25.9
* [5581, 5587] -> 25.6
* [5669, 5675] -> 26.6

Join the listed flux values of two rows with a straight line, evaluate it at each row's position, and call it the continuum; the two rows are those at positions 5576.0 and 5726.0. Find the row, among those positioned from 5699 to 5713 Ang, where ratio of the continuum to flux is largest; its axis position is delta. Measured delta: 5710.0 Ang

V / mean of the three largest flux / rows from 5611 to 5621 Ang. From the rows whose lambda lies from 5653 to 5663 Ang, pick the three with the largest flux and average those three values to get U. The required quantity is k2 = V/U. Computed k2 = 1.017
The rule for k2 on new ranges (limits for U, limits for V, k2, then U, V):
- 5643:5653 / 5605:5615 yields 1.003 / 26.5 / 26.6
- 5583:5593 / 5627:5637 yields 1.050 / 25.4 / 26.7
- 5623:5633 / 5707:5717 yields 0.971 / 26.8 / 26.0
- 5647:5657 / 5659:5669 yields 0.965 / 26.5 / 25.6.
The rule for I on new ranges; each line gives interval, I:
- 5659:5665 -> 5.01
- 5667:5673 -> 5.09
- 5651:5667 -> 5.01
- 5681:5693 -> 5.11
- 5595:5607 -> 5.07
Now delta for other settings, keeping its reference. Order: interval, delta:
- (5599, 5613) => 5600.0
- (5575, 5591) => 5586.0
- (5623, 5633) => 5632.0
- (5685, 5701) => 5694.0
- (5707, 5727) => 5710.0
